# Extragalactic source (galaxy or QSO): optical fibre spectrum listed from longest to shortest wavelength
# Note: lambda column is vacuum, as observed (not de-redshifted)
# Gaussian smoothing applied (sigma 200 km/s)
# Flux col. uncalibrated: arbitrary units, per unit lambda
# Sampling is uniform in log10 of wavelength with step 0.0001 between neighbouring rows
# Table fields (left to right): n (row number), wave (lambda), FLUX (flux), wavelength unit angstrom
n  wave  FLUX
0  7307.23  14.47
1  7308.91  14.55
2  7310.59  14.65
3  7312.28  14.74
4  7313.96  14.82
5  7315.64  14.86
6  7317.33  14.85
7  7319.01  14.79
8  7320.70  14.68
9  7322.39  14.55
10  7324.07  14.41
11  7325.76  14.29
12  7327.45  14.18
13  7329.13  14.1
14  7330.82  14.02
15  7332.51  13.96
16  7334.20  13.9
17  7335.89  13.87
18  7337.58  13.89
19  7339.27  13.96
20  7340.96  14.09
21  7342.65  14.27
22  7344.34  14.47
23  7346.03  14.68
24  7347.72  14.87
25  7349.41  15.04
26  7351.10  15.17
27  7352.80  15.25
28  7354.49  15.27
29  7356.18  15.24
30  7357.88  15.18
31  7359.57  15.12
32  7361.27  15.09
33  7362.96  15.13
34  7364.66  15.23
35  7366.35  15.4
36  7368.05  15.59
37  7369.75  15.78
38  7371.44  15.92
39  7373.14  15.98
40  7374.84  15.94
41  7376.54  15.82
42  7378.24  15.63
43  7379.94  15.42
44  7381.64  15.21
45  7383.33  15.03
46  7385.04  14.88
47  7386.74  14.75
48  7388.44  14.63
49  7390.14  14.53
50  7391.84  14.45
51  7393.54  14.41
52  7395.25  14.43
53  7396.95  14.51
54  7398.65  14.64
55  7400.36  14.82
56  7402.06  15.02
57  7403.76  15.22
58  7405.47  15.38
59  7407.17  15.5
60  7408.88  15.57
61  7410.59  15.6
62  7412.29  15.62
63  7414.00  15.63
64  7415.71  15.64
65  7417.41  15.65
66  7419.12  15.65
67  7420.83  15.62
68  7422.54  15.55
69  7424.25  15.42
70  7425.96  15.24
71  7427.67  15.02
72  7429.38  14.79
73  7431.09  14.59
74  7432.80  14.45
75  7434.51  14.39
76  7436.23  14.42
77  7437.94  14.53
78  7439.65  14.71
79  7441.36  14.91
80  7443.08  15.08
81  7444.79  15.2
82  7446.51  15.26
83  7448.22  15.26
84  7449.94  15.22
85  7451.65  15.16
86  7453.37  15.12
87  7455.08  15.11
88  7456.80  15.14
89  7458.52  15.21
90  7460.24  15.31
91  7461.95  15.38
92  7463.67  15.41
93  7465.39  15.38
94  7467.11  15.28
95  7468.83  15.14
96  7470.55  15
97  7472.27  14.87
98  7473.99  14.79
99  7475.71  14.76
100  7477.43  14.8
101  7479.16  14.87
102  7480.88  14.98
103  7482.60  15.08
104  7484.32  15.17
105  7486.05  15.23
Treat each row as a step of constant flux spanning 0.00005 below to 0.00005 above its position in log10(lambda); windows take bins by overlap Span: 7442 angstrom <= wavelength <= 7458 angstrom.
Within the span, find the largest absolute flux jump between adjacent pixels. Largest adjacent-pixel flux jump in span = 0.12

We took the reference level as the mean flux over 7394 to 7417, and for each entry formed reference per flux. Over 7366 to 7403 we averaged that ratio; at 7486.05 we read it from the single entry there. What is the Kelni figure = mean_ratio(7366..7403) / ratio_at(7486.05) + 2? 3.01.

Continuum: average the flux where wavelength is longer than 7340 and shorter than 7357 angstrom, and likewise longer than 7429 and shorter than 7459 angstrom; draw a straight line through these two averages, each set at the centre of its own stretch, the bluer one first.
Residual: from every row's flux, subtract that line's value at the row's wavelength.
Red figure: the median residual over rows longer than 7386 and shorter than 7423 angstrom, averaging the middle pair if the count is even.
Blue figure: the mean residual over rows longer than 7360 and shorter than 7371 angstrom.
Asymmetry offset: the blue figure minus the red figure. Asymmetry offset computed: 0.1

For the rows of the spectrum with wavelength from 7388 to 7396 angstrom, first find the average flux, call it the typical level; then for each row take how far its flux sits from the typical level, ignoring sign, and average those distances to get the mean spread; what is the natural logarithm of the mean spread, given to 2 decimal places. -2.63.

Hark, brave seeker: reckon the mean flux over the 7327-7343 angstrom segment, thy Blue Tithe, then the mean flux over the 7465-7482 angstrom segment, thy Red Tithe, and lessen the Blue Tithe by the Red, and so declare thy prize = -0.96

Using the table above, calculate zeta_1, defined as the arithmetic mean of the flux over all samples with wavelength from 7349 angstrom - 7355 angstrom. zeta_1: 15.18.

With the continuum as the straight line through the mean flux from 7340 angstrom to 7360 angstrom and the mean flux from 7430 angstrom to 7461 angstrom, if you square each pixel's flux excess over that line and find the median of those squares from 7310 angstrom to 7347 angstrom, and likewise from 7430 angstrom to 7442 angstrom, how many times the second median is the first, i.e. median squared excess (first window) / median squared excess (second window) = 1.6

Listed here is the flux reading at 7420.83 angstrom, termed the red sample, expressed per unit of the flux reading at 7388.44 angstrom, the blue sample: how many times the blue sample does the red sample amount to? 1.07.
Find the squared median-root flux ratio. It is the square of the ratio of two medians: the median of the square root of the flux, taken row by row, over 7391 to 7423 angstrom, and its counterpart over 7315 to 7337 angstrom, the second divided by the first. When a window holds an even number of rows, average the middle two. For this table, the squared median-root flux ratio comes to 0.92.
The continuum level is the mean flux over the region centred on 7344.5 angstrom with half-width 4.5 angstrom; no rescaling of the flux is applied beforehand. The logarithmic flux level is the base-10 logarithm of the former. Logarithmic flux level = 1.16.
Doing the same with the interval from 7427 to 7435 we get 1.17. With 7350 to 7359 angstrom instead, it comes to 1.18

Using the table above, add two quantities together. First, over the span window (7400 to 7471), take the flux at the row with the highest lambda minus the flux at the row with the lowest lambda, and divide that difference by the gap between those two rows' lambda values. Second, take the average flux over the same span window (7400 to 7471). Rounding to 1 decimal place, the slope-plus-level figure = 15.2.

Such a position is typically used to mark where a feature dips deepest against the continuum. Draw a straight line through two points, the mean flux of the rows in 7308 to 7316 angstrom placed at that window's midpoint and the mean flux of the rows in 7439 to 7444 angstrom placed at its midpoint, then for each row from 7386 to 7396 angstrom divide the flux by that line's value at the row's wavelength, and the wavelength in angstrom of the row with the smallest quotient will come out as 7393.54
